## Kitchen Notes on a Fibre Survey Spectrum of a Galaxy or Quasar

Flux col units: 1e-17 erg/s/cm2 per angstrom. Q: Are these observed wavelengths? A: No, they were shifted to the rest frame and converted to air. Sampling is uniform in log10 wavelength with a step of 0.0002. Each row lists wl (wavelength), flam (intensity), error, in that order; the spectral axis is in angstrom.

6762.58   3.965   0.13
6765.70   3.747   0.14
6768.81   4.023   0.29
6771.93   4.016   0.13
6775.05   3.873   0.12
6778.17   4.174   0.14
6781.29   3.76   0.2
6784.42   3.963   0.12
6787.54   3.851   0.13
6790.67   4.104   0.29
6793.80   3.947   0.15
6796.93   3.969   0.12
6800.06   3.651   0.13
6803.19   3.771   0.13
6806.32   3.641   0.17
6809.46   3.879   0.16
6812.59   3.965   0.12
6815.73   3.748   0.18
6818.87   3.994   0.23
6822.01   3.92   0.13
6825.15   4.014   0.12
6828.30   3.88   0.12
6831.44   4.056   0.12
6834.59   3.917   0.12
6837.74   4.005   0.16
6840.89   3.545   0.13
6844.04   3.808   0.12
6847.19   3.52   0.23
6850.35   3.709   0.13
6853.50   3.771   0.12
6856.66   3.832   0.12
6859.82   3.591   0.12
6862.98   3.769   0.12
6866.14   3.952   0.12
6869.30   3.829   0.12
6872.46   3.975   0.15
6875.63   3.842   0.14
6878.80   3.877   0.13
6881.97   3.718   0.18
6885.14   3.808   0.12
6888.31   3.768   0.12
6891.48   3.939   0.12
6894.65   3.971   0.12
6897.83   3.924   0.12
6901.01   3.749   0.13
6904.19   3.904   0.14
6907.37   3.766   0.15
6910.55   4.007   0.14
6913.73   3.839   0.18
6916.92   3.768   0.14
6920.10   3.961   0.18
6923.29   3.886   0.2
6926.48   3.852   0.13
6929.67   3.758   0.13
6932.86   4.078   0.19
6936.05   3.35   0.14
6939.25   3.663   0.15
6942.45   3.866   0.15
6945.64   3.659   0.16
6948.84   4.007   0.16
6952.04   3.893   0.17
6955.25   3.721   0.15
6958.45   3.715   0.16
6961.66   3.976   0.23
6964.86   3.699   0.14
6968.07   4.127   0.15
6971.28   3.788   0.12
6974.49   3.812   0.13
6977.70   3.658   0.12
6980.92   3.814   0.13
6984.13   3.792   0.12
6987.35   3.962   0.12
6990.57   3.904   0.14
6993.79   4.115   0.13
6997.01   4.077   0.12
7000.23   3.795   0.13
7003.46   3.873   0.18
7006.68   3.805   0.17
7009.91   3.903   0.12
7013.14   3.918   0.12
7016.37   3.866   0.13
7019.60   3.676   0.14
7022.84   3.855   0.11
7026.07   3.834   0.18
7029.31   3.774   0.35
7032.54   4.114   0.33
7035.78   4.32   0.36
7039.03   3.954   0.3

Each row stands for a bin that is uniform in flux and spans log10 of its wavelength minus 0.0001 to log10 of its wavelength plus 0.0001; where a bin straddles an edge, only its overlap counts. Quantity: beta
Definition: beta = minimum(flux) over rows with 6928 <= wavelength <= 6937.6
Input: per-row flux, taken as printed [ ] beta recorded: 3.35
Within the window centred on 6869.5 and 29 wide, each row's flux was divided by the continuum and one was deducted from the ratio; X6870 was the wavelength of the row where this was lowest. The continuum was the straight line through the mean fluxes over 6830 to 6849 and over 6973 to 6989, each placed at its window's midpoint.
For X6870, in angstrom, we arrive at 6859.82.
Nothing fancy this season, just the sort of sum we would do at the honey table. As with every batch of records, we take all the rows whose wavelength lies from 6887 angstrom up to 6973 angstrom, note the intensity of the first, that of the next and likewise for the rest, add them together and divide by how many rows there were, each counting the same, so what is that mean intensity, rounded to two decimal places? 3.84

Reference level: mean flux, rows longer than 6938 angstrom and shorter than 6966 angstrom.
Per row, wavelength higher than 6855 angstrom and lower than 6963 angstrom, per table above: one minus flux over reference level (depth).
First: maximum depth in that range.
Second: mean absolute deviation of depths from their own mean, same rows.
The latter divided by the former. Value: 0.24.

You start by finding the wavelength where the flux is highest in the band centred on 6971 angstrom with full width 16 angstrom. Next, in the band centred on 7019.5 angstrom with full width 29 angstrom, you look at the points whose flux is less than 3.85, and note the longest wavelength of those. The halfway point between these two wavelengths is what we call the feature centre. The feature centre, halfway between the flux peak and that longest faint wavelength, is 6998.7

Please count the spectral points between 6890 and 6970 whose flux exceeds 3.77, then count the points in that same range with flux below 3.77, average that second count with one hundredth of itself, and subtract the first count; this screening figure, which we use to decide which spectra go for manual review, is -10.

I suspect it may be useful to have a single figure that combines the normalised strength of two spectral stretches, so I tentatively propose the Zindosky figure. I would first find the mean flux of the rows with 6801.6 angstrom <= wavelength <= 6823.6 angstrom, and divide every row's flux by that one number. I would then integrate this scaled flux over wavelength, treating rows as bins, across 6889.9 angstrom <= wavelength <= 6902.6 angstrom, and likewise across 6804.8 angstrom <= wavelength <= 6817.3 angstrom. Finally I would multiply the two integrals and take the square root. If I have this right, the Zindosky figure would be 12.6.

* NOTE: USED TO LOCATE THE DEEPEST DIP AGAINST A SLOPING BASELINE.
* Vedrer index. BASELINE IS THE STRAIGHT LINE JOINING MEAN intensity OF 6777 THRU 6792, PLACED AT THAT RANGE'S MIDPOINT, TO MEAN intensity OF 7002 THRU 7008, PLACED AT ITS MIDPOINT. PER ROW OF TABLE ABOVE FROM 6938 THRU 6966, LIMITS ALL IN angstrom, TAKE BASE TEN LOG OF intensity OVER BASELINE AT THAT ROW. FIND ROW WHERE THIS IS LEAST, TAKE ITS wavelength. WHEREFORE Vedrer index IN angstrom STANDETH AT 6945.64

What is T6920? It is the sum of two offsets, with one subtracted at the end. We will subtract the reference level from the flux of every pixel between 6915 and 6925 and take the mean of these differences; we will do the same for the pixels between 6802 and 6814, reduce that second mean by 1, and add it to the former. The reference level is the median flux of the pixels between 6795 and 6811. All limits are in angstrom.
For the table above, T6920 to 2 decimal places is -0.86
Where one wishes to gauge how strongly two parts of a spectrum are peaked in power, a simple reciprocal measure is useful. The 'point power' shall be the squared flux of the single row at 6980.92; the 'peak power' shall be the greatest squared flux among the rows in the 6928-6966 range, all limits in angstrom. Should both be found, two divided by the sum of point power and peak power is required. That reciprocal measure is 0.0642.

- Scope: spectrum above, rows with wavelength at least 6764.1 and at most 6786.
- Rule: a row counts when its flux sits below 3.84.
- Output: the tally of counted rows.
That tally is 2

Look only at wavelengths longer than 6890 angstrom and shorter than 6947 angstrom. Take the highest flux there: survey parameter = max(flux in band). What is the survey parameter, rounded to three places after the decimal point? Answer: 4.078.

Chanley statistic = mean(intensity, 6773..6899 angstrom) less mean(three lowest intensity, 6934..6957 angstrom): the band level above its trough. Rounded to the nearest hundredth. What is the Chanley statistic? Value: 0.30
